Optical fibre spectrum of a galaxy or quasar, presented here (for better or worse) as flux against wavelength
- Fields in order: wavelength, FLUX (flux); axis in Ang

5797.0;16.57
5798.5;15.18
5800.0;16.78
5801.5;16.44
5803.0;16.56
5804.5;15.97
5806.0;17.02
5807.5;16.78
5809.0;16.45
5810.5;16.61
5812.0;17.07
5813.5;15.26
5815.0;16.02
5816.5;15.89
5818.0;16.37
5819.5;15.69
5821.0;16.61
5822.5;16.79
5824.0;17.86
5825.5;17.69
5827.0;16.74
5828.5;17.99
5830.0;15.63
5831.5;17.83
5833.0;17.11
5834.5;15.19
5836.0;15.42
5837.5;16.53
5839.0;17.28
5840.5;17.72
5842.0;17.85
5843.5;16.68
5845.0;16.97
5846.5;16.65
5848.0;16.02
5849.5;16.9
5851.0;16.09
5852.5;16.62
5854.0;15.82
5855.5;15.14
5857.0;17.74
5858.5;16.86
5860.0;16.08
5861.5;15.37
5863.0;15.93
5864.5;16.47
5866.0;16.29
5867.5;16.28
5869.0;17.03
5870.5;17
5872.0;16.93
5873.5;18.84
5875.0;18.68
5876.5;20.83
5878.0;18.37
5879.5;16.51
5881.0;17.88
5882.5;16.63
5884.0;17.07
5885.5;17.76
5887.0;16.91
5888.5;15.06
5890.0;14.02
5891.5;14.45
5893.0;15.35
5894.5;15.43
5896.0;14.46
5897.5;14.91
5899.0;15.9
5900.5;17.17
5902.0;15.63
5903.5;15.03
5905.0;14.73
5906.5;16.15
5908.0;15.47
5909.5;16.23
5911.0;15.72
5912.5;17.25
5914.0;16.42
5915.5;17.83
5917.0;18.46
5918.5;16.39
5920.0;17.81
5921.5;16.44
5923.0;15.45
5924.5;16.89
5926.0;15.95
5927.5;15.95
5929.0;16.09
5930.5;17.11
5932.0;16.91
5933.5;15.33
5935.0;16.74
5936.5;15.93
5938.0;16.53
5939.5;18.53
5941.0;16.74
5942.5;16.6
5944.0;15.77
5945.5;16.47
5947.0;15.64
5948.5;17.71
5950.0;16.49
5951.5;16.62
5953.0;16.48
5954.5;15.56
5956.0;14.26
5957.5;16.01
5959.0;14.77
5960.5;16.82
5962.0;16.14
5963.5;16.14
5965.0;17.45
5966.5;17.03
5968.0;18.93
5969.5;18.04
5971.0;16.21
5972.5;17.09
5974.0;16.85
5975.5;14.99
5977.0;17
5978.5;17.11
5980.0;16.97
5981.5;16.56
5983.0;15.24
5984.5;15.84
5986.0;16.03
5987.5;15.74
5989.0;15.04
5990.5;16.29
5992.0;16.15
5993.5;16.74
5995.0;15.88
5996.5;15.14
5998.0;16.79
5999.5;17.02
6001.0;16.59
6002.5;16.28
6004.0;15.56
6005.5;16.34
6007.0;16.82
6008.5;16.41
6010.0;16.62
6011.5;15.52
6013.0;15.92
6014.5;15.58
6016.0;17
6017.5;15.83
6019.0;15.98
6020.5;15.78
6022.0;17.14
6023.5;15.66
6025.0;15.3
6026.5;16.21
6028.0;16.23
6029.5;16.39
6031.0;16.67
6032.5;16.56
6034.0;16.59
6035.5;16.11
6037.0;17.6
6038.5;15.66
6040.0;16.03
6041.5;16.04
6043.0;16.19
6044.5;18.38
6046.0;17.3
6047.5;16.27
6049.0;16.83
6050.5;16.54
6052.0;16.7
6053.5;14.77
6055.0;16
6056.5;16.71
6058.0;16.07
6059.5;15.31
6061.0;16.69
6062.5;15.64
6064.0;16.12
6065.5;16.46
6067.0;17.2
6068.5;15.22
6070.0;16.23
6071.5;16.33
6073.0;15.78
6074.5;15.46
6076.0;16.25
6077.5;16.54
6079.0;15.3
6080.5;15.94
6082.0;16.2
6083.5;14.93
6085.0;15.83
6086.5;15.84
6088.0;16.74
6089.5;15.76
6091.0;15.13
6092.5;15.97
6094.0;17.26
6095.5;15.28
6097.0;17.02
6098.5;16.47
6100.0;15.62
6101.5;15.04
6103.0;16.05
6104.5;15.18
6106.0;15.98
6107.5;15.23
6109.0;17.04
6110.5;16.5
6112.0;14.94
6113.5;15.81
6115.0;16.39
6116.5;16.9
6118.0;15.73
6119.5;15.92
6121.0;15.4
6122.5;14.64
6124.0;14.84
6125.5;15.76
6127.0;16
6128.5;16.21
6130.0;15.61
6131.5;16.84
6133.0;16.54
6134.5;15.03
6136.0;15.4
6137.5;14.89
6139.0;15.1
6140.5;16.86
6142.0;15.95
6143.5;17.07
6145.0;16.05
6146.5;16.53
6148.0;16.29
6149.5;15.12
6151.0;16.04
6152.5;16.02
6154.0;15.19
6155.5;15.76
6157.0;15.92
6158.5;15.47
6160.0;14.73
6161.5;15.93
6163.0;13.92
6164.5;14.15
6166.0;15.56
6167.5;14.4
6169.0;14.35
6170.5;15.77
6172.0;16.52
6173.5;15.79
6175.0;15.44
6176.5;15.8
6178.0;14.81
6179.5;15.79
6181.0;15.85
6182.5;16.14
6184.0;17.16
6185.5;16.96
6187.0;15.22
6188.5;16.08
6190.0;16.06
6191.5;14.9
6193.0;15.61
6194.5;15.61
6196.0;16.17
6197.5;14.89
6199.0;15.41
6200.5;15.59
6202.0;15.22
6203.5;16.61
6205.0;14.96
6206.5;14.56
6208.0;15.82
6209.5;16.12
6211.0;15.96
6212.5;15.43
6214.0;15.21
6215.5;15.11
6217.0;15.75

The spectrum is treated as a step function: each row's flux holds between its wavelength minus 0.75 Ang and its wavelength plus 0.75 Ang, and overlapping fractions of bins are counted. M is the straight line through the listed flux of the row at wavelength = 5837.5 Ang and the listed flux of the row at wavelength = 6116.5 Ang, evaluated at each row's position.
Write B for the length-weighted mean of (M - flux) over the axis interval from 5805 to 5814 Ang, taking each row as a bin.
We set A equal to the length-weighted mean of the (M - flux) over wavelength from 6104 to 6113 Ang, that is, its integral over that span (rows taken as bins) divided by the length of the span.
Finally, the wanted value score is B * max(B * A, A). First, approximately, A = 1.1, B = -0.1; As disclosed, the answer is -0.1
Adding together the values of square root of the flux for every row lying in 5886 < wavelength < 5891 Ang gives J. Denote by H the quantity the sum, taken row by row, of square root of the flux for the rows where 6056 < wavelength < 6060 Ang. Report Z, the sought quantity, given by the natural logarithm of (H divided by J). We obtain 0.023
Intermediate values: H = 12.0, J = 11.7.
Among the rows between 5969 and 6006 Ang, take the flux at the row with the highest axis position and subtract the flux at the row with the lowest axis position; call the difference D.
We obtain -1.7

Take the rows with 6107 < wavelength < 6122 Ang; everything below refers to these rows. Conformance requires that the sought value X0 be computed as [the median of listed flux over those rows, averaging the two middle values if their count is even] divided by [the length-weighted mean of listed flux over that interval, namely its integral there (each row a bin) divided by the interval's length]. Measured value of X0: 0.99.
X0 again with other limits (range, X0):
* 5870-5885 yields 0.98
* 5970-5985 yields 1.02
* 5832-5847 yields 1.00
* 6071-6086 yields 1.00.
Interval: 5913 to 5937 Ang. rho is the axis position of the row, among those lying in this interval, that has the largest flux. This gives 5917.0 Ang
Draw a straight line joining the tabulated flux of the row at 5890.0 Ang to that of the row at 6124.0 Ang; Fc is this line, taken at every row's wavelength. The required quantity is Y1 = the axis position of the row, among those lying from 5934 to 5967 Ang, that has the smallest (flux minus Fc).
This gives 5956.0 Ang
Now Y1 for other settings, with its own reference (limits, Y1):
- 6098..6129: 6122.5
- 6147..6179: 6163.0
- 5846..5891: 5890.0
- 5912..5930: 5923.0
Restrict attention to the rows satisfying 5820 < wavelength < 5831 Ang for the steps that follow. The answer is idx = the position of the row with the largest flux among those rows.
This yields 5828.5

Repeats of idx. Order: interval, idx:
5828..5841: 5828.5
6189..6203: 6196.0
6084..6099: 6094.0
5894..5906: 5900.5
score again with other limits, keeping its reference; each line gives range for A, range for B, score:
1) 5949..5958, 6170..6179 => 1.2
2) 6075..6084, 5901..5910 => 1.1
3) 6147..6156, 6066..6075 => 0.9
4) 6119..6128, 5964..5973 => -1.1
